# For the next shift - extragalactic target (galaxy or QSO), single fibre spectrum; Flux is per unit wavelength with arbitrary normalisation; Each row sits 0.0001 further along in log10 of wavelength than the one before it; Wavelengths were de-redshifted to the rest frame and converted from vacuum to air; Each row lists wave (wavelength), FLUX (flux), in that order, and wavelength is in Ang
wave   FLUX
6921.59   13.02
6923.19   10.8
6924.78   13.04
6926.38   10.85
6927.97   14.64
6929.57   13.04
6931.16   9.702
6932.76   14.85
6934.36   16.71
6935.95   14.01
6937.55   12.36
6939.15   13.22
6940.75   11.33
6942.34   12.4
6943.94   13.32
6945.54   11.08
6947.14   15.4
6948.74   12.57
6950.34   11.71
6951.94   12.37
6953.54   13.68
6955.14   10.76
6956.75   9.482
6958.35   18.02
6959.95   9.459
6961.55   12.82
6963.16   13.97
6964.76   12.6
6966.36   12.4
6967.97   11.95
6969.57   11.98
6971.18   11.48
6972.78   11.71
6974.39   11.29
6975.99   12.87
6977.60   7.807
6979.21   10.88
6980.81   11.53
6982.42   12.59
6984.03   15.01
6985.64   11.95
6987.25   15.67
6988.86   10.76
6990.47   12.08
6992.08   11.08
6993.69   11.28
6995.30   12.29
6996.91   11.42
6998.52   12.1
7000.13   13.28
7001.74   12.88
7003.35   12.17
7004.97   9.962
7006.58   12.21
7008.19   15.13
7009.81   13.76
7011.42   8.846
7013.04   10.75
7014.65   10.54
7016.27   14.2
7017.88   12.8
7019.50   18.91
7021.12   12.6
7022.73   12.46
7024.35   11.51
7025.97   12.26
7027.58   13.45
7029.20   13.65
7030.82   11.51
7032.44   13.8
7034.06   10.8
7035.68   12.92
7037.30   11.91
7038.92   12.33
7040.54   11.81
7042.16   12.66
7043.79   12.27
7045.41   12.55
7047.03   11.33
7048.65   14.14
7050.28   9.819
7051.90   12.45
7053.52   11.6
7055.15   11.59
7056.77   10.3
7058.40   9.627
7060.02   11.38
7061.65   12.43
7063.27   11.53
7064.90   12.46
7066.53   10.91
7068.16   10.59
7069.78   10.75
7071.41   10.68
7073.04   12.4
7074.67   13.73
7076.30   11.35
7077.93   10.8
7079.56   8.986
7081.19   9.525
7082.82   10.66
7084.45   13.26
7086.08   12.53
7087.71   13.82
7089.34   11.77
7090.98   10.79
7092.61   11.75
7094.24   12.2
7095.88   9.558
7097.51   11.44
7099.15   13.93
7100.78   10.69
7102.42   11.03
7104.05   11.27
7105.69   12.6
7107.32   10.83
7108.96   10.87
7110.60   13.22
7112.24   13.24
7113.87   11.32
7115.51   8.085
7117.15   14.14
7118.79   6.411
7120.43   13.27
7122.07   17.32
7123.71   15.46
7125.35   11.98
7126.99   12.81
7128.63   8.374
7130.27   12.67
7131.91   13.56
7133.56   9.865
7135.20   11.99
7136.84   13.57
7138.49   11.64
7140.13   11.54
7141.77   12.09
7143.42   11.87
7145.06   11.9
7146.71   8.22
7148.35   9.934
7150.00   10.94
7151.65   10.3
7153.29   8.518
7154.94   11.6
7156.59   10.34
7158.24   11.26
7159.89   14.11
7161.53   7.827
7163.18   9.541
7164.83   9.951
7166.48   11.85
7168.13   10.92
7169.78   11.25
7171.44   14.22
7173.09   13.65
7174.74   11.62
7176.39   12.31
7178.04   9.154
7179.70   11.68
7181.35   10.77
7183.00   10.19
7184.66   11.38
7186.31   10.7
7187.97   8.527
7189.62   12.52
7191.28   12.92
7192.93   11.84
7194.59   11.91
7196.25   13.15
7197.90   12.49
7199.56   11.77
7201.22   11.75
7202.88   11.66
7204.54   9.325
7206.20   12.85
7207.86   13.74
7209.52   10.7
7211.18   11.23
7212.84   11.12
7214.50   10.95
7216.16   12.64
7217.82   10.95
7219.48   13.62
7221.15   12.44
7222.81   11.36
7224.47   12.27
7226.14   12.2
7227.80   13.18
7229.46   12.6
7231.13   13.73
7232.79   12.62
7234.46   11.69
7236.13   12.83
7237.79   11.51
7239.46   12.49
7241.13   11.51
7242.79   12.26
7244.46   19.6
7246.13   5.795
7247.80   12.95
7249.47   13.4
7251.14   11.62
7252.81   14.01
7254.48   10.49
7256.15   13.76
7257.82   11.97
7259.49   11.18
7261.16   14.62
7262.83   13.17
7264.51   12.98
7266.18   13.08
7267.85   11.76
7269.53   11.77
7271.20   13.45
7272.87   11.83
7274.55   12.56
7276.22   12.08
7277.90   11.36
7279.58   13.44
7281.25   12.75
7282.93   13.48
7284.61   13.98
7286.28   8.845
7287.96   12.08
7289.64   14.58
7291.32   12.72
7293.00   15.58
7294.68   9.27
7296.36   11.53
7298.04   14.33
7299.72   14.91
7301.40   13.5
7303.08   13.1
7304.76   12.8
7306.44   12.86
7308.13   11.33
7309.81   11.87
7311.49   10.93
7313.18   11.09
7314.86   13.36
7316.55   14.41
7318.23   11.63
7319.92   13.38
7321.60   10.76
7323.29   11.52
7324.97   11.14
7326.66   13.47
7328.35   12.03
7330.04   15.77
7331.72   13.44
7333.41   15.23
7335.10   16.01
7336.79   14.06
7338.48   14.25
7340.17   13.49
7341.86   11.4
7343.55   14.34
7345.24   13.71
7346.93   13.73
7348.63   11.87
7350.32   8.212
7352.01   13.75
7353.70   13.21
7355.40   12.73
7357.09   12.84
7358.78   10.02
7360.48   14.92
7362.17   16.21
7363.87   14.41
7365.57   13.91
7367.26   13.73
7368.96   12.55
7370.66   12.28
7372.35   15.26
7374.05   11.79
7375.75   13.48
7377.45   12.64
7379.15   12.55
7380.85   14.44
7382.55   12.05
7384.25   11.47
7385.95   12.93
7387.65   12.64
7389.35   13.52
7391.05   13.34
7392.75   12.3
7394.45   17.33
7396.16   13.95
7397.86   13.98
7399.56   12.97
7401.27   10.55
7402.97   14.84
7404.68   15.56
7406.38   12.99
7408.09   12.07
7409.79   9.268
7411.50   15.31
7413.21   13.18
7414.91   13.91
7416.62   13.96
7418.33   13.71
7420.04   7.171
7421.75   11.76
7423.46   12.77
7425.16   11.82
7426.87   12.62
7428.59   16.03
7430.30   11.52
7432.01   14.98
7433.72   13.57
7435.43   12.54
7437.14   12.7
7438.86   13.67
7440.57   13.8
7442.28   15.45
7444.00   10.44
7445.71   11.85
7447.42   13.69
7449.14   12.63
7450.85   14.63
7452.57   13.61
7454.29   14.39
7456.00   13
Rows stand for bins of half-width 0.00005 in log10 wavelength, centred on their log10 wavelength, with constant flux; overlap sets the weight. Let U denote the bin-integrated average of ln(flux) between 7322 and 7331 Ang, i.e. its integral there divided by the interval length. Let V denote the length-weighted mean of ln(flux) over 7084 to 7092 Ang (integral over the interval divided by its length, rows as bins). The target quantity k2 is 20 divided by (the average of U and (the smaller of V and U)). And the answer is 7.93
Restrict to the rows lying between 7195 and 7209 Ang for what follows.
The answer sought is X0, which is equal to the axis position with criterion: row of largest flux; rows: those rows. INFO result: 7207.86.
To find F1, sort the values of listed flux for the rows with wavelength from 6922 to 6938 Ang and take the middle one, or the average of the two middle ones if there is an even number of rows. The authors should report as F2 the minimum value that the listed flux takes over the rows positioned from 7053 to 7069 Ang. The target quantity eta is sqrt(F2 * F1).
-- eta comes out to 11.20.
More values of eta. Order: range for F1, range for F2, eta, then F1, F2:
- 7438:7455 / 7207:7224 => 12.10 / 13.7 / 10.7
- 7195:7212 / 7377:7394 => 11.61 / 11.8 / 11.47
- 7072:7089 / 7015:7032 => 11.69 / 11.9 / 11.51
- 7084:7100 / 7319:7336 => 11.36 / 12.0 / 10.76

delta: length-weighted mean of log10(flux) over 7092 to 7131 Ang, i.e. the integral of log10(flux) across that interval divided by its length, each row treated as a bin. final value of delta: 1.06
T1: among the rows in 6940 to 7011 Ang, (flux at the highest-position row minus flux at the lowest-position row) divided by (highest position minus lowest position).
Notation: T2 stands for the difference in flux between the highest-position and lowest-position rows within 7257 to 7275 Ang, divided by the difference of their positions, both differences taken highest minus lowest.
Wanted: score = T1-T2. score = 0.00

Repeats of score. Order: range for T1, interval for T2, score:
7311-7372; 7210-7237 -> -0.04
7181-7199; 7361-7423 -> 0.18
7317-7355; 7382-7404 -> -0.09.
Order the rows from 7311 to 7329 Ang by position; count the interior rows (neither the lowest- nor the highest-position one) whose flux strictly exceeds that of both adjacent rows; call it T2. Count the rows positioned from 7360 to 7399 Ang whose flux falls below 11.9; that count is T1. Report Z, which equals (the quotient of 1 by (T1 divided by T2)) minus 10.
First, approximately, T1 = 2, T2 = 4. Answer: -8.00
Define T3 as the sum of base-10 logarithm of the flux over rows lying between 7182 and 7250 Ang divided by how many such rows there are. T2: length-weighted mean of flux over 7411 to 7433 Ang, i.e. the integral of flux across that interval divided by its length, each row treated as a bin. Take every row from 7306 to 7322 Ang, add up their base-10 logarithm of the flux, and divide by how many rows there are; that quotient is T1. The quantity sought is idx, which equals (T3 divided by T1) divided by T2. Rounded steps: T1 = 1.08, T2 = 12.9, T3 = 1.07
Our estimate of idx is 0.077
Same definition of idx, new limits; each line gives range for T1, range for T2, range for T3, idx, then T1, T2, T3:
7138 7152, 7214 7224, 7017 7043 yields 0.089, 1.04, 12.0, 1.11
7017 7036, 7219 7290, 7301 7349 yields 0.080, 1.11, 12.5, 1.11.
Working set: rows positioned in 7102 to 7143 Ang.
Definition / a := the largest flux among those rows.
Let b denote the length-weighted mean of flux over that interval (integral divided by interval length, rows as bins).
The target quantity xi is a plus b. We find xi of 29.3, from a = 17.32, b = 12.0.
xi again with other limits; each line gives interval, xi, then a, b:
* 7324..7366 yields 29.6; 16.21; 13.4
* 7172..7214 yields 25.3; 13.74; 11.6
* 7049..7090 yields 25.2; 13.82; 11.4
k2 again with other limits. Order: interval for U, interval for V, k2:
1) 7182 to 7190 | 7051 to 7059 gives 8.51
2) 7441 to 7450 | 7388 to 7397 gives 7.85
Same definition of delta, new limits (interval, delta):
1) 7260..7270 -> 1.11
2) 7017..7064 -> 1.09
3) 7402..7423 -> 1.10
